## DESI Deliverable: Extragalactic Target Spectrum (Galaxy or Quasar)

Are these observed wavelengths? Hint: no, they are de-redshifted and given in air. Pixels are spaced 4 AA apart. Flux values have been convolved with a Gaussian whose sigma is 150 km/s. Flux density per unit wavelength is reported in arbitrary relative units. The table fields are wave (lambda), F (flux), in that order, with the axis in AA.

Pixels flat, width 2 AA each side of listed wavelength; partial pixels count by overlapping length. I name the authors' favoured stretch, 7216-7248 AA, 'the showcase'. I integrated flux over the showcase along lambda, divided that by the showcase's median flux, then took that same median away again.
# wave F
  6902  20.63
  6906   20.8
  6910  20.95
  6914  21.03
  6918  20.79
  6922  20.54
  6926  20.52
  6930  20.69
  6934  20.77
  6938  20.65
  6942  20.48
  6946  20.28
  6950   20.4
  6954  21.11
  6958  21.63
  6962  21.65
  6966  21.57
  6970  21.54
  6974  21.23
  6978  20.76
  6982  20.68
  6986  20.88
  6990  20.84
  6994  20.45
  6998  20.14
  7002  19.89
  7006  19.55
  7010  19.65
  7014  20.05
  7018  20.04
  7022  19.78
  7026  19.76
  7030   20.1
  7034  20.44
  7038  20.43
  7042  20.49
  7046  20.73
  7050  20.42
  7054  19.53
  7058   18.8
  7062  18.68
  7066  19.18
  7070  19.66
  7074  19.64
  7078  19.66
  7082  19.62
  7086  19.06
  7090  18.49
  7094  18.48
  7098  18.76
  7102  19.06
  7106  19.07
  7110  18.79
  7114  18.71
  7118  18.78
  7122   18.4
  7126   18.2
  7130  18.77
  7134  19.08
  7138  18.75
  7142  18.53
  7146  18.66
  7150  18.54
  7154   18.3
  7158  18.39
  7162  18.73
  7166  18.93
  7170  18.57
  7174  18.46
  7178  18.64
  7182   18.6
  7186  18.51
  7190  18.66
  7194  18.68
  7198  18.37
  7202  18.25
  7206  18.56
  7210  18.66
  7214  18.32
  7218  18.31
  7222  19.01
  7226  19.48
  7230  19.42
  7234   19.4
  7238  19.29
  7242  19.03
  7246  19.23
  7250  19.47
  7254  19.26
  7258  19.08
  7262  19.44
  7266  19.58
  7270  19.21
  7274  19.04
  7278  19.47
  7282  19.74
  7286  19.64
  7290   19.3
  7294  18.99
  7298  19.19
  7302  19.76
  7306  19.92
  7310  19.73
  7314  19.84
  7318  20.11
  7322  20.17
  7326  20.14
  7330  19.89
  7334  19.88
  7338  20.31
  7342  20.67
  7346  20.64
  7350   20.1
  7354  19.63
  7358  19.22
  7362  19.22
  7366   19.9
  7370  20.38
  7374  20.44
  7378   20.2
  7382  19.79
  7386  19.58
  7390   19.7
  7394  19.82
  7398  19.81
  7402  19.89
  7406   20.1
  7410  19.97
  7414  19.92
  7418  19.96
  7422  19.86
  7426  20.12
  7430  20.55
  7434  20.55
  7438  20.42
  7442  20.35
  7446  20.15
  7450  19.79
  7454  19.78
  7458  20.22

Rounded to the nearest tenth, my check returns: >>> 12.6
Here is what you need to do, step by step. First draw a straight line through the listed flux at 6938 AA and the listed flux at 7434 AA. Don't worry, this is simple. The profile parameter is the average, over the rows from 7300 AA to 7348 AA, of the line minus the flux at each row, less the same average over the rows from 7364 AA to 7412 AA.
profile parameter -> -0.11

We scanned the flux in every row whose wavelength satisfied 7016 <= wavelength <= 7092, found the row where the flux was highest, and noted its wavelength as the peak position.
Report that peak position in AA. 7046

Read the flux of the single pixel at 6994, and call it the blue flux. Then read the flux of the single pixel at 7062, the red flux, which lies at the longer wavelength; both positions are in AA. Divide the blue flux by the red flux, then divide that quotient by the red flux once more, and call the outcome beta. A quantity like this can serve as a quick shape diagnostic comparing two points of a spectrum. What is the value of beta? 0.059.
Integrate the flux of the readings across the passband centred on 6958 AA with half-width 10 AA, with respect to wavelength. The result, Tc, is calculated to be 425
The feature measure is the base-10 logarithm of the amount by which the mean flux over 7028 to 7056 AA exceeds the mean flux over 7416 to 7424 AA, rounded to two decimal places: -0.40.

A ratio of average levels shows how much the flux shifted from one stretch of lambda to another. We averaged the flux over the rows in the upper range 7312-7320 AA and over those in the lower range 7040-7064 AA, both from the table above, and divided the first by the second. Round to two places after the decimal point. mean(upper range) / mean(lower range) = 1.01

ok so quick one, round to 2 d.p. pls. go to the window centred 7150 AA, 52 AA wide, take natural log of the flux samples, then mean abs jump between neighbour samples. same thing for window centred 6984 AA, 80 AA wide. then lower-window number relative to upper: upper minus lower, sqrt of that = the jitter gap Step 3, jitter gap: 0.04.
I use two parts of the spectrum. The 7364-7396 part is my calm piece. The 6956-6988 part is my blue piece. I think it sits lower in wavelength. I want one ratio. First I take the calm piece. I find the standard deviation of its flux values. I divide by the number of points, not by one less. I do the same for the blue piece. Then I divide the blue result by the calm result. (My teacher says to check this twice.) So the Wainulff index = 1.28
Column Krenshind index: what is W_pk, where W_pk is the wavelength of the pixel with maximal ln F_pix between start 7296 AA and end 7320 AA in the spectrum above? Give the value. 7318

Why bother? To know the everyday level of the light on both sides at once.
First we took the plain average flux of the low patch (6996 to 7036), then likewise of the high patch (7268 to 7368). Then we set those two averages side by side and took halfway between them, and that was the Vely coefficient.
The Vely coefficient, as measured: 19.8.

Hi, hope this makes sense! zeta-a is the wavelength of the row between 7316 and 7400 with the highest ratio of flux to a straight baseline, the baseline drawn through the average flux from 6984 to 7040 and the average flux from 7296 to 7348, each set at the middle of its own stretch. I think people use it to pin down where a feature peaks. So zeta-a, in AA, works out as 7342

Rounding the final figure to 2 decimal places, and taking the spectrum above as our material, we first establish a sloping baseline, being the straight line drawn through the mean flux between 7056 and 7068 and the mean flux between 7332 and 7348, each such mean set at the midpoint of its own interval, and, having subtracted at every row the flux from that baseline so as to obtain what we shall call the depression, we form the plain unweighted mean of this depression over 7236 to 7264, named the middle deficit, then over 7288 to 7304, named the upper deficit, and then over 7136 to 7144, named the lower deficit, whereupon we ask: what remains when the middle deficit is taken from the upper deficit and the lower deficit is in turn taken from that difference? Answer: -0.47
